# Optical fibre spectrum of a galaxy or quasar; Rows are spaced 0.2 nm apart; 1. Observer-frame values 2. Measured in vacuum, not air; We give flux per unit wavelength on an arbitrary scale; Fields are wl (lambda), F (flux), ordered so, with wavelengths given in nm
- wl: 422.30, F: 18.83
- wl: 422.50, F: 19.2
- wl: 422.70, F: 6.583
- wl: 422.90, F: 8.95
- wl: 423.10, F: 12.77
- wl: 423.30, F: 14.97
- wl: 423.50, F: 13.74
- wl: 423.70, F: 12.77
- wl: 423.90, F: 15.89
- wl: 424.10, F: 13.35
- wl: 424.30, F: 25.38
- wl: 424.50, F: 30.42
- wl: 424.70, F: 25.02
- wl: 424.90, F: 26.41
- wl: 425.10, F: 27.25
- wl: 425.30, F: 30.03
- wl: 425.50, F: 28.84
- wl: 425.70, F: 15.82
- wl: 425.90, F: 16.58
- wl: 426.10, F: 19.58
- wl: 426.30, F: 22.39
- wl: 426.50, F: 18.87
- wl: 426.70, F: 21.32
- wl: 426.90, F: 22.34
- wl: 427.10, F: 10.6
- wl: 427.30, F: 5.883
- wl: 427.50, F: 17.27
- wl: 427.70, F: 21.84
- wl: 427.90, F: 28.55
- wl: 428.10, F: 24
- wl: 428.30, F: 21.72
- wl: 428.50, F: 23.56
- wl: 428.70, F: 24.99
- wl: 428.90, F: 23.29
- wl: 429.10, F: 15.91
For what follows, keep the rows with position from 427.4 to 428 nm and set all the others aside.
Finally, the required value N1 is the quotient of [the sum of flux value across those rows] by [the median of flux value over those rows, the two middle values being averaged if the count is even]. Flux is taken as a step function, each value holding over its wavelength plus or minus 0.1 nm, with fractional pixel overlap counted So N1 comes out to 3.1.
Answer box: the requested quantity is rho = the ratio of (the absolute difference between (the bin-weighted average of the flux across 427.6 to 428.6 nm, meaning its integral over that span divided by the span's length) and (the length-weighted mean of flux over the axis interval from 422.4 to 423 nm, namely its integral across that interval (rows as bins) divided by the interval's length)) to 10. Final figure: 1.24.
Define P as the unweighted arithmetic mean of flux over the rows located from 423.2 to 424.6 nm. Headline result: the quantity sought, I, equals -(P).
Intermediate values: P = 18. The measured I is -18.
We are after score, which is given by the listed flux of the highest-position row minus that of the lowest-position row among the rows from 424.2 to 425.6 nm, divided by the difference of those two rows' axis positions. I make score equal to 3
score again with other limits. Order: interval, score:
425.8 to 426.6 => 4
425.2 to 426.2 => -13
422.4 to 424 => -2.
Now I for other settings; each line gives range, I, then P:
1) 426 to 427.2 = -19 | 19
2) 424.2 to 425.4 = -27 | 27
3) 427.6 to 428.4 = -24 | 24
